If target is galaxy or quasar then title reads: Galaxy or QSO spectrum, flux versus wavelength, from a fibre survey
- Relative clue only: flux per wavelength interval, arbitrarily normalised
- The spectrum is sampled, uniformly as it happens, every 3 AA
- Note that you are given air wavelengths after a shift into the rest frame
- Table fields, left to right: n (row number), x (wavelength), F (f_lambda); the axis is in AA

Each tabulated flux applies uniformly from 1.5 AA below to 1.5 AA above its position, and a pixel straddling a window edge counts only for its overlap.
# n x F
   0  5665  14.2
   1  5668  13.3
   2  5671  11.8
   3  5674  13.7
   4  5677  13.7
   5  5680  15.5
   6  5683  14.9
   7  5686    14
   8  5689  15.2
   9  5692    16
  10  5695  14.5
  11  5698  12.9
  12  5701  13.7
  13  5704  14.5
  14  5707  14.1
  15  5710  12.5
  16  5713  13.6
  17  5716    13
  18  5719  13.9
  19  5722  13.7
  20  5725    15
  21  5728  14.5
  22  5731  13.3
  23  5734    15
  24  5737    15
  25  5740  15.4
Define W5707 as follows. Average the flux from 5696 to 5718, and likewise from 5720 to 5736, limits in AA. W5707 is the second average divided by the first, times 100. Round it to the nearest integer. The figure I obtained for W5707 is 106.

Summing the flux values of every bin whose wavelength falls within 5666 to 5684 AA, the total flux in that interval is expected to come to 83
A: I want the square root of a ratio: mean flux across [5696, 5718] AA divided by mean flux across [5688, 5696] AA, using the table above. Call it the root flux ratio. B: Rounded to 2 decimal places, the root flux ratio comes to 0.94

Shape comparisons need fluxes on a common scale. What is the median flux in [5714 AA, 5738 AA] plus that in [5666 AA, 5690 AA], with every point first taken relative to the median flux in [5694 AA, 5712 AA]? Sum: 2.02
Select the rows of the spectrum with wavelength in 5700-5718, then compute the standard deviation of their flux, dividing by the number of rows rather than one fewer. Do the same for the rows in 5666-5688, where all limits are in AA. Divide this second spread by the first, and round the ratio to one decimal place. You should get 1.7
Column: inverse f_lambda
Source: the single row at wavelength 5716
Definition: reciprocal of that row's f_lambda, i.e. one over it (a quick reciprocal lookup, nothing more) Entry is 0.077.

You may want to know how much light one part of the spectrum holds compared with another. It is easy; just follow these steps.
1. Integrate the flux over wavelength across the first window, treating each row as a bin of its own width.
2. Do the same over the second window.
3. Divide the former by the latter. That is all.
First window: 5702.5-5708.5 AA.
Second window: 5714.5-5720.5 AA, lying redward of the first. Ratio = 1.06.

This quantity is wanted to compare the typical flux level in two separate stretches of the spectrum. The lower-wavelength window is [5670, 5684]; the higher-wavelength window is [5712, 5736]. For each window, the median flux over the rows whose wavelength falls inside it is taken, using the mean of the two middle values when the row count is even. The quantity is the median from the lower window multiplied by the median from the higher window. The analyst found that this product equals 189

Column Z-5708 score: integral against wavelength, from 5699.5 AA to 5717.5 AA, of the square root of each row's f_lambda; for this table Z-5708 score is 66.3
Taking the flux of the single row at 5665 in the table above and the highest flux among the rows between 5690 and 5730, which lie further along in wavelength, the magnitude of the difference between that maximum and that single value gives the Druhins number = 1.8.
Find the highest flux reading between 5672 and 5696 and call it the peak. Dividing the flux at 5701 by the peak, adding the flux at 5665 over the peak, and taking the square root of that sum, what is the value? 1.32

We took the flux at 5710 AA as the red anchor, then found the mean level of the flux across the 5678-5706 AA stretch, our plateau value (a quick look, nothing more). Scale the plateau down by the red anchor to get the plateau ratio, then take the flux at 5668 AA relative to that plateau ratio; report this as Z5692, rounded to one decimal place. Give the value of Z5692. 11.4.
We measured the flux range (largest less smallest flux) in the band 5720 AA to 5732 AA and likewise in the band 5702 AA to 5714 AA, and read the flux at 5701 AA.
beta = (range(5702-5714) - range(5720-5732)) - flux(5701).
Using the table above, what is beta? -13.4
